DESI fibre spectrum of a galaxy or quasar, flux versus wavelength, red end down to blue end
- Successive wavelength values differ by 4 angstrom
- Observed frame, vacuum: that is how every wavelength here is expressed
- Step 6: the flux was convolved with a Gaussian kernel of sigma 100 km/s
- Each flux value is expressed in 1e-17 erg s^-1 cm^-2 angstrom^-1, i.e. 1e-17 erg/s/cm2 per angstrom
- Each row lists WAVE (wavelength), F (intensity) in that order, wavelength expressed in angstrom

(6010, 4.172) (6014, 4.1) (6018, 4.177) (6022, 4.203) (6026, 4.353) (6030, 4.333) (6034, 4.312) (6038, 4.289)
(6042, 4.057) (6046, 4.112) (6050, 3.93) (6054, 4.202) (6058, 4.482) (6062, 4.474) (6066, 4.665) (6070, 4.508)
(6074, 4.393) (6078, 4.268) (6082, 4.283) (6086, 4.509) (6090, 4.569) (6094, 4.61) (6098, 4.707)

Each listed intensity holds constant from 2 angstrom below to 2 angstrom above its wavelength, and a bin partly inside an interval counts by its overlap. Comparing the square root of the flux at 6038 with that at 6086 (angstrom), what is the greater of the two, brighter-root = 2.123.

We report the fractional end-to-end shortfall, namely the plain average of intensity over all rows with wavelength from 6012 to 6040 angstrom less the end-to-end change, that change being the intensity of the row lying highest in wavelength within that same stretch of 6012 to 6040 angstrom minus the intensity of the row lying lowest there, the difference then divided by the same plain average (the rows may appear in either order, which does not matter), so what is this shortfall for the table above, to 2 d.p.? 0.96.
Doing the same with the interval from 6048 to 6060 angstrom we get 0.87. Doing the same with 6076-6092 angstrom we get 0.93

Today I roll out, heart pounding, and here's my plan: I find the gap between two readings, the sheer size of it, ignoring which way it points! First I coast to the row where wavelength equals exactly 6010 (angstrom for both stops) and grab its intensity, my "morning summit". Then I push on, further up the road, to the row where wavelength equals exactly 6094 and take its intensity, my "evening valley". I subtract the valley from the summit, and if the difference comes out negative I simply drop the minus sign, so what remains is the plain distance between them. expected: 0.44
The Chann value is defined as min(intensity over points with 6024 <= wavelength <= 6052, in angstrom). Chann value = 3.93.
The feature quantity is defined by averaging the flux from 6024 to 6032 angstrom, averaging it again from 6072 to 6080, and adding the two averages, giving 8.67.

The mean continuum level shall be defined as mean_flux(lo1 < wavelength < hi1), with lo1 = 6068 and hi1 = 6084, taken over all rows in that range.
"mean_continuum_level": 4.36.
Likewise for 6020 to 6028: 4.28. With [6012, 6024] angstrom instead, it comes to 4.16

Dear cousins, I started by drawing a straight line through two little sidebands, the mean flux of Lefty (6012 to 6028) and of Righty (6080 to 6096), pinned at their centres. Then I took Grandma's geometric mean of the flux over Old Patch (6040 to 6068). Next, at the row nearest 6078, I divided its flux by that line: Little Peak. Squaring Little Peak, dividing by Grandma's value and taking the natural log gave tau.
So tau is -1.53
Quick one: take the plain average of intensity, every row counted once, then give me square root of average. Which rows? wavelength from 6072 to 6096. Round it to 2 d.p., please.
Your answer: 2.11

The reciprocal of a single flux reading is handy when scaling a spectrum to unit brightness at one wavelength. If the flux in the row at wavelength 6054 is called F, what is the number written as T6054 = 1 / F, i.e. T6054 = 0.238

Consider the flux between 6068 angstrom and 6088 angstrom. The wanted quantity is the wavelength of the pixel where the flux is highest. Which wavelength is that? 6086 angstrom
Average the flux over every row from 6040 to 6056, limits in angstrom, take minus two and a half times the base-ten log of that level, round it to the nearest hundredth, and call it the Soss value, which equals -1.53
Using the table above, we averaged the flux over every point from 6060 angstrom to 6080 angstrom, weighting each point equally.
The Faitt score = 4.46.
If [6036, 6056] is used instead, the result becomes 4.12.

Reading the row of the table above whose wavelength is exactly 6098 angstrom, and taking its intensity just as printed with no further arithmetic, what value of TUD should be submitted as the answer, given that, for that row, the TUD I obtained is 4.707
